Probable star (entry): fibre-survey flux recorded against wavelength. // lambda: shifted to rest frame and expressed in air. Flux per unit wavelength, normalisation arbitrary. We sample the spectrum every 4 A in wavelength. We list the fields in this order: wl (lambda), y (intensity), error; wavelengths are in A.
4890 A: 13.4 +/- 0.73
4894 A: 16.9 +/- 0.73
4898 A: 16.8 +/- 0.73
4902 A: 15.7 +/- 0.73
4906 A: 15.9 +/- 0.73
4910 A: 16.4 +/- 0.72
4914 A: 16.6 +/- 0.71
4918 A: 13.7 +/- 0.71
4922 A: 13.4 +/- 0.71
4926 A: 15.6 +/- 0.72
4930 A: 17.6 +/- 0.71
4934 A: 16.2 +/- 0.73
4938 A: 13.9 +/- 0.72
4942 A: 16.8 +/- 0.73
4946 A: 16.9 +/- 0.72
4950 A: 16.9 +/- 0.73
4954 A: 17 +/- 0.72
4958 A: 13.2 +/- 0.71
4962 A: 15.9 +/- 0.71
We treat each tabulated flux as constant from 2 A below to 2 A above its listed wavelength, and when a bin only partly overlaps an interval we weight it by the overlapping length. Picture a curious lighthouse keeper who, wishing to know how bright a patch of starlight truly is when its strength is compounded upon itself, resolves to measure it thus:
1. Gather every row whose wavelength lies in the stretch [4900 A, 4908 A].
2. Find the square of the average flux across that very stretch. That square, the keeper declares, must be 250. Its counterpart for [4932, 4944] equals 244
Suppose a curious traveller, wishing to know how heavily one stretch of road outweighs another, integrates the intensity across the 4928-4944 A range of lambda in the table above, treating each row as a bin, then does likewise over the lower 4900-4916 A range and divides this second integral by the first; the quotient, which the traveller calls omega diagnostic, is 1.00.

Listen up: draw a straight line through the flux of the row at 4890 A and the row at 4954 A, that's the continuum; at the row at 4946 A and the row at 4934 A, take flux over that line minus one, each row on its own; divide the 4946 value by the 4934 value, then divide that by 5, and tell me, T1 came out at 0.21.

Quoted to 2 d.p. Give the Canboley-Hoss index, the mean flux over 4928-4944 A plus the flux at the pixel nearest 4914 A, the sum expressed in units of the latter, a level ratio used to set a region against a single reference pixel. 1.97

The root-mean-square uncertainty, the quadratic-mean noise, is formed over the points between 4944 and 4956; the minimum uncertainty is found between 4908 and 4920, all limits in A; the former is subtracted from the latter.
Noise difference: -0.013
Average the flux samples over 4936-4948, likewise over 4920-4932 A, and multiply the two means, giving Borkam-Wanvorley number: 246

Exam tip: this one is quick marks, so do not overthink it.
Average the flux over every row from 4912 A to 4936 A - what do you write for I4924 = 15.5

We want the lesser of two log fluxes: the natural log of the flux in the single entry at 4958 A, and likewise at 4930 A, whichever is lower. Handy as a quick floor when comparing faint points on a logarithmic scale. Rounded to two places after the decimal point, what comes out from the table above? 2.58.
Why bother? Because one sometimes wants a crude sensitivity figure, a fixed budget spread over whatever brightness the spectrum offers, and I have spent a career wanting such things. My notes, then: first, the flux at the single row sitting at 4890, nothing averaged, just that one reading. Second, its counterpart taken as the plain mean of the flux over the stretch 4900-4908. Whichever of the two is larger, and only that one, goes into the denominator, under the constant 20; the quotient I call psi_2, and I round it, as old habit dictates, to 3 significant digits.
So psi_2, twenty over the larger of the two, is 1.27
